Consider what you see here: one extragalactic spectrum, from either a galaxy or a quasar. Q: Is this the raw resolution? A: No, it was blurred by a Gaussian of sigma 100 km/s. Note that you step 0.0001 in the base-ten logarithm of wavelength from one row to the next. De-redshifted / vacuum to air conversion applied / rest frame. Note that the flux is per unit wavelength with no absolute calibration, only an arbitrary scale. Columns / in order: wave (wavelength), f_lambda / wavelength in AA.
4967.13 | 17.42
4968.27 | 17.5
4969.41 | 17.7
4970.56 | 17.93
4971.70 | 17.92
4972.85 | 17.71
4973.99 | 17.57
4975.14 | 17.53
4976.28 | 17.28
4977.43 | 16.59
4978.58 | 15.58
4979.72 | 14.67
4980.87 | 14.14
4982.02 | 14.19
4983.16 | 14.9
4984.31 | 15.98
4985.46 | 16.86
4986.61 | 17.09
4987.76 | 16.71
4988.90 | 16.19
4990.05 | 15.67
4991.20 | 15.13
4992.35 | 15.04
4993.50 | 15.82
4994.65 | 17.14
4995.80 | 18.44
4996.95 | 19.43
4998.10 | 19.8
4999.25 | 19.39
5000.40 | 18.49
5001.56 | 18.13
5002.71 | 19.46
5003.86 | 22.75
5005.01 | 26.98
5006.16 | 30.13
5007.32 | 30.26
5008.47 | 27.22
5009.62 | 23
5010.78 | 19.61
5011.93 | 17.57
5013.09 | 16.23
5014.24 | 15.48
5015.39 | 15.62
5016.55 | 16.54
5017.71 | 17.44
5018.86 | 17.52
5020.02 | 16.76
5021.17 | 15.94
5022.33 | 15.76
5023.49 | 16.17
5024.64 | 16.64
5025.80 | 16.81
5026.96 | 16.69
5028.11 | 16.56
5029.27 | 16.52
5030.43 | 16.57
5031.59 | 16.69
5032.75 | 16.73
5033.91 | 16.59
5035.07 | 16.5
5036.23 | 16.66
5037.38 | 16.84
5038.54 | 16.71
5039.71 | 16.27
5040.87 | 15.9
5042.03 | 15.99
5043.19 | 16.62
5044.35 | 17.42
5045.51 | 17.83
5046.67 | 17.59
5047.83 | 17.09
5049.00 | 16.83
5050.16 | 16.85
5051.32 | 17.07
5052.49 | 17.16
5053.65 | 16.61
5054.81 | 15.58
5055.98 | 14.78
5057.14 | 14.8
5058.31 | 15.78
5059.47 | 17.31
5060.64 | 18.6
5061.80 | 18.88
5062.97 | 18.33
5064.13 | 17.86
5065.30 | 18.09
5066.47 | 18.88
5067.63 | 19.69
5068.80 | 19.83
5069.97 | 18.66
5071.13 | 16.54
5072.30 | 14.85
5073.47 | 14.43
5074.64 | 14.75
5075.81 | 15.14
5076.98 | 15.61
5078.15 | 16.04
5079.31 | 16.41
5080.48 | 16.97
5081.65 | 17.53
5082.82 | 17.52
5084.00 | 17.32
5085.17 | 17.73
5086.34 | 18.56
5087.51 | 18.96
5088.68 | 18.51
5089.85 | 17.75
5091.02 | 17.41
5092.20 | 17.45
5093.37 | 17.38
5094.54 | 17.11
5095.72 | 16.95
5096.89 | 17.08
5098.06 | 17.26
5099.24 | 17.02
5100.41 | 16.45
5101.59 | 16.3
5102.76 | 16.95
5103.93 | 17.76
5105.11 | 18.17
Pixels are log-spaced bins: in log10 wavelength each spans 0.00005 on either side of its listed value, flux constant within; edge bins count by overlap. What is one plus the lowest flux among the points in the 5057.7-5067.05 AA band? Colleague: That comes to 16.8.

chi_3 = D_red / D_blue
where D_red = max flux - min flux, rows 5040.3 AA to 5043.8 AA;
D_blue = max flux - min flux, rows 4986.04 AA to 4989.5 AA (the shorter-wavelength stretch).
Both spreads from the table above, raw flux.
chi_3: 0.8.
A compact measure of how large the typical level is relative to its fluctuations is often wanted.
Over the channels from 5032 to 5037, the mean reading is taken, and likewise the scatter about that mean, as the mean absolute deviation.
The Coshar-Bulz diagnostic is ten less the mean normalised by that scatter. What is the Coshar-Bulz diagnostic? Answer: -212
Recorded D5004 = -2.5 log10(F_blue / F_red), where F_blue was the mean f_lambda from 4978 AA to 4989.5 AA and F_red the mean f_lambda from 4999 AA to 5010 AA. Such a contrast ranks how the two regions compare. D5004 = 0.45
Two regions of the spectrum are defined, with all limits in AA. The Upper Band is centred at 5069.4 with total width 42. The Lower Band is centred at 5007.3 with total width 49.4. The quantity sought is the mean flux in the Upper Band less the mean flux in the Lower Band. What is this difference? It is -1.2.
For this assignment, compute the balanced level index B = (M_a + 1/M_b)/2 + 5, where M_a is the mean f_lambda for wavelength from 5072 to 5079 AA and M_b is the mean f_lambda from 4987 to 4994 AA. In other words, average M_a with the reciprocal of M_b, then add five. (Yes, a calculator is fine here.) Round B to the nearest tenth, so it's 12.6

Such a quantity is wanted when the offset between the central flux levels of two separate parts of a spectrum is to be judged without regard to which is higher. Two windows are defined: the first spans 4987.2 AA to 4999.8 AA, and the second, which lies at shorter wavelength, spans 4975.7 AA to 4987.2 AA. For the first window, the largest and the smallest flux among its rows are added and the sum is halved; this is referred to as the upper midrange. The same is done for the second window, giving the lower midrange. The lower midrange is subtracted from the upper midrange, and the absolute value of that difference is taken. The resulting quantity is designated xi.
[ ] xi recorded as 1.7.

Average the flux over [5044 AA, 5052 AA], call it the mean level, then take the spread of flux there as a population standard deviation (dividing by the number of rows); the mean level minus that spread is 16.9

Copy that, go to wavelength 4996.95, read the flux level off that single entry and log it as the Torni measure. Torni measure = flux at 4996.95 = 19.43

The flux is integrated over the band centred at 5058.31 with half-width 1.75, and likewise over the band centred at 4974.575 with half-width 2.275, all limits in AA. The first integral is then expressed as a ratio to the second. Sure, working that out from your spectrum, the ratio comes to 0.7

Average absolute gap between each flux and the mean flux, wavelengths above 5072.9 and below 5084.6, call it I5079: 1.0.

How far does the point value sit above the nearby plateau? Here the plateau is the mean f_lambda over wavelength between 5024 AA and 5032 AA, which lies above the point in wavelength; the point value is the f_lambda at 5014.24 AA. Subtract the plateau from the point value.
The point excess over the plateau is -1.2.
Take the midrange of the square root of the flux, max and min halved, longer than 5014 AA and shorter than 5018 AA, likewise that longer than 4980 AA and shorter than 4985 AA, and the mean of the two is 3.97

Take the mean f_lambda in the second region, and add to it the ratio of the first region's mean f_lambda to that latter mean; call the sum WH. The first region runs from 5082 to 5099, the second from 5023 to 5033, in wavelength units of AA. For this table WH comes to 17.66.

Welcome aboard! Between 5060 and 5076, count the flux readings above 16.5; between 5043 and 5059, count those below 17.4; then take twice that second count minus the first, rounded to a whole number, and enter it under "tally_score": 12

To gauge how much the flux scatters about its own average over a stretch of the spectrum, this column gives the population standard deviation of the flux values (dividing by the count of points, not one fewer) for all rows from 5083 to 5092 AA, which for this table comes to 0.59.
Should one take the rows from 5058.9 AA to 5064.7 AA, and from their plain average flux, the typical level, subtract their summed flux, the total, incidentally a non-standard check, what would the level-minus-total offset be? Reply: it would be -73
